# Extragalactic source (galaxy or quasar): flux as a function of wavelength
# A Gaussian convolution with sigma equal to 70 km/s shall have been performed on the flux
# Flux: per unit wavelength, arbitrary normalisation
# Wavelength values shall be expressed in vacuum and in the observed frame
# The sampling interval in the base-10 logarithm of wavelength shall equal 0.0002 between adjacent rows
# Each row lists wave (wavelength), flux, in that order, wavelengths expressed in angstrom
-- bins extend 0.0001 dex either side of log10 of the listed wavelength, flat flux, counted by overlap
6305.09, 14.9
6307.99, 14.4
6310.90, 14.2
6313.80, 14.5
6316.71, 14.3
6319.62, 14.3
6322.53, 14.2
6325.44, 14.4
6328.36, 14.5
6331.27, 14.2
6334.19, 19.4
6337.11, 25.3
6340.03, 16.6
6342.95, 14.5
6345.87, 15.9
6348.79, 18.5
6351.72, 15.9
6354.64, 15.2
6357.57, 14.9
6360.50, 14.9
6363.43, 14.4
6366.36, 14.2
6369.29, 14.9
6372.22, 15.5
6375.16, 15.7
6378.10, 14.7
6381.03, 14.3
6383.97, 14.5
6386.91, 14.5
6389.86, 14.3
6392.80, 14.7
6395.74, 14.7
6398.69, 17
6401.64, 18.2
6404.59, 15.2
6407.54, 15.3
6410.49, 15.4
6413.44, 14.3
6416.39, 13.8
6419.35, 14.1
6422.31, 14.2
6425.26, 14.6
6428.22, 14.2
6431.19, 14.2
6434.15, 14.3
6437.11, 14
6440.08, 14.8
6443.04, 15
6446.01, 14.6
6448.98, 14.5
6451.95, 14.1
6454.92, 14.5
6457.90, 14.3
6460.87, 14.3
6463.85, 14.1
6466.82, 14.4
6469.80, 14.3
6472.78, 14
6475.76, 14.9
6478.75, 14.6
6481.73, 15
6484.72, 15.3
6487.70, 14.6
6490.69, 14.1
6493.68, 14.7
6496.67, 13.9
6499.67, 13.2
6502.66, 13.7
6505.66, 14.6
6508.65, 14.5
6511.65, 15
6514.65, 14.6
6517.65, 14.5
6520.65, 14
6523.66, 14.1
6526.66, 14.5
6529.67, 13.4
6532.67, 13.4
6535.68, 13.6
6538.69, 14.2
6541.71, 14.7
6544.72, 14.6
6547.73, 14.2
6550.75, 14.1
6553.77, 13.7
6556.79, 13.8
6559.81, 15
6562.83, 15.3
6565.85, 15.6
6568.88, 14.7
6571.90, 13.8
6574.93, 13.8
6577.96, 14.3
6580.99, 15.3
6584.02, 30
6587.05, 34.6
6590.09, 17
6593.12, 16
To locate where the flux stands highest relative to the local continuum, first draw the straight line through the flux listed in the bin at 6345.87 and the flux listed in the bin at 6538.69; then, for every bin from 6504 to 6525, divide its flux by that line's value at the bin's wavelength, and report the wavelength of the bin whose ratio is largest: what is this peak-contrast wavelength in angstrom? 6511.65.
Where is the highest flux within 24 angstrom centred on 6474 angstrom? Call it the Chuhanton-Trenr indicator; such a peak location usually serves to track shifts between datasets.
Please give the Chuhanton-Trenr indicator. 6484.72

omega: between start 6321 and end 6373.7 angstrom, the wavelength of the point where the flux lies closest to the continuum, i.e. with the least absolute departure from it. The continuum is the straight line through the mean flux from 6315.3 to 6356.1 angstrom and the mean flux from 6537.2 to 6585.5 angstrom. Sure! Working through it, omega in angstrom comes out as 6351.72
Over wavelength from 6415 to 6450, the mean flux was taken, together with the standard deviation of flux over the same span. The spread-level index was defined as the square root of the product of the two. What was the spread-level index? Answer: 2.2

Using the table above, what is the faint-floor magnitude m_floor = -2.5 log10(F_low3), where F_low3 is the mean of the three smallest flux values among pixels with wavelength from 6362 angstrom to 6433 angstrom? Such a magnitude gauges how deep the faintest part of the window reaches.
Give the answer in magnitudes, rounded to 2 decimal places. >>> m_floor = -2.87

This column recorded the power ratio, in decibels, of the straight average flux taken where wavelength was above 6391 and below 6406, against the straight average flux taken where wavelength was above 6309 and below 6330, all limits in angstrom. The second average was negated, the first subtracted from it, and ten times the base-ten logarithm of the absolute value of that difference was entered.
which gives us 14.81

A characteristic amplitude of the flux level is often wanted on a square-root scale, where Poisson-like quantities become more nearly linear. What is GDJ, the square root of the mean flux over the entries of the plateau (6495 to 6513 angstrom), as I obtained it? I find 3.76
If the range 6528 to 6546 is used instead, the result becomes 3.74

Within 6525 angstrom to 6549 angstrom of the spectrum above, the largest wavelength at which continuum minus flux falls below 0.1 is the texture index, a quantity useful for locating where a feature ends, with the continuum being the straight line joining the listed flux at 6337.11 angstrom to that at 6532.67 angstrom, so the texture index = 6547.73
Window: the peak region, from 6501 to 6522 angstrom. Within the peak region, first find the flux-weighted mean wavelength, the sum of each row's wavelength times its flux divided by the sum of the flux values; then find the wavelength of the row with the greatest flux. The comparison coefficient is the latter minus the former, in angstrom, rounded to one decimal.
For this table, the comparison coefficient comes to 0.0 angstrom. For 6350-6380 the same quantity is -13.1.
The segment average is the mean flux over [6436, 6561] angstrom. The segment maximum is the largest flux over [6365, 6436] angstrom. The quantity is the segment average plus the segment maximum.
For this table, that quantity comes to 33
